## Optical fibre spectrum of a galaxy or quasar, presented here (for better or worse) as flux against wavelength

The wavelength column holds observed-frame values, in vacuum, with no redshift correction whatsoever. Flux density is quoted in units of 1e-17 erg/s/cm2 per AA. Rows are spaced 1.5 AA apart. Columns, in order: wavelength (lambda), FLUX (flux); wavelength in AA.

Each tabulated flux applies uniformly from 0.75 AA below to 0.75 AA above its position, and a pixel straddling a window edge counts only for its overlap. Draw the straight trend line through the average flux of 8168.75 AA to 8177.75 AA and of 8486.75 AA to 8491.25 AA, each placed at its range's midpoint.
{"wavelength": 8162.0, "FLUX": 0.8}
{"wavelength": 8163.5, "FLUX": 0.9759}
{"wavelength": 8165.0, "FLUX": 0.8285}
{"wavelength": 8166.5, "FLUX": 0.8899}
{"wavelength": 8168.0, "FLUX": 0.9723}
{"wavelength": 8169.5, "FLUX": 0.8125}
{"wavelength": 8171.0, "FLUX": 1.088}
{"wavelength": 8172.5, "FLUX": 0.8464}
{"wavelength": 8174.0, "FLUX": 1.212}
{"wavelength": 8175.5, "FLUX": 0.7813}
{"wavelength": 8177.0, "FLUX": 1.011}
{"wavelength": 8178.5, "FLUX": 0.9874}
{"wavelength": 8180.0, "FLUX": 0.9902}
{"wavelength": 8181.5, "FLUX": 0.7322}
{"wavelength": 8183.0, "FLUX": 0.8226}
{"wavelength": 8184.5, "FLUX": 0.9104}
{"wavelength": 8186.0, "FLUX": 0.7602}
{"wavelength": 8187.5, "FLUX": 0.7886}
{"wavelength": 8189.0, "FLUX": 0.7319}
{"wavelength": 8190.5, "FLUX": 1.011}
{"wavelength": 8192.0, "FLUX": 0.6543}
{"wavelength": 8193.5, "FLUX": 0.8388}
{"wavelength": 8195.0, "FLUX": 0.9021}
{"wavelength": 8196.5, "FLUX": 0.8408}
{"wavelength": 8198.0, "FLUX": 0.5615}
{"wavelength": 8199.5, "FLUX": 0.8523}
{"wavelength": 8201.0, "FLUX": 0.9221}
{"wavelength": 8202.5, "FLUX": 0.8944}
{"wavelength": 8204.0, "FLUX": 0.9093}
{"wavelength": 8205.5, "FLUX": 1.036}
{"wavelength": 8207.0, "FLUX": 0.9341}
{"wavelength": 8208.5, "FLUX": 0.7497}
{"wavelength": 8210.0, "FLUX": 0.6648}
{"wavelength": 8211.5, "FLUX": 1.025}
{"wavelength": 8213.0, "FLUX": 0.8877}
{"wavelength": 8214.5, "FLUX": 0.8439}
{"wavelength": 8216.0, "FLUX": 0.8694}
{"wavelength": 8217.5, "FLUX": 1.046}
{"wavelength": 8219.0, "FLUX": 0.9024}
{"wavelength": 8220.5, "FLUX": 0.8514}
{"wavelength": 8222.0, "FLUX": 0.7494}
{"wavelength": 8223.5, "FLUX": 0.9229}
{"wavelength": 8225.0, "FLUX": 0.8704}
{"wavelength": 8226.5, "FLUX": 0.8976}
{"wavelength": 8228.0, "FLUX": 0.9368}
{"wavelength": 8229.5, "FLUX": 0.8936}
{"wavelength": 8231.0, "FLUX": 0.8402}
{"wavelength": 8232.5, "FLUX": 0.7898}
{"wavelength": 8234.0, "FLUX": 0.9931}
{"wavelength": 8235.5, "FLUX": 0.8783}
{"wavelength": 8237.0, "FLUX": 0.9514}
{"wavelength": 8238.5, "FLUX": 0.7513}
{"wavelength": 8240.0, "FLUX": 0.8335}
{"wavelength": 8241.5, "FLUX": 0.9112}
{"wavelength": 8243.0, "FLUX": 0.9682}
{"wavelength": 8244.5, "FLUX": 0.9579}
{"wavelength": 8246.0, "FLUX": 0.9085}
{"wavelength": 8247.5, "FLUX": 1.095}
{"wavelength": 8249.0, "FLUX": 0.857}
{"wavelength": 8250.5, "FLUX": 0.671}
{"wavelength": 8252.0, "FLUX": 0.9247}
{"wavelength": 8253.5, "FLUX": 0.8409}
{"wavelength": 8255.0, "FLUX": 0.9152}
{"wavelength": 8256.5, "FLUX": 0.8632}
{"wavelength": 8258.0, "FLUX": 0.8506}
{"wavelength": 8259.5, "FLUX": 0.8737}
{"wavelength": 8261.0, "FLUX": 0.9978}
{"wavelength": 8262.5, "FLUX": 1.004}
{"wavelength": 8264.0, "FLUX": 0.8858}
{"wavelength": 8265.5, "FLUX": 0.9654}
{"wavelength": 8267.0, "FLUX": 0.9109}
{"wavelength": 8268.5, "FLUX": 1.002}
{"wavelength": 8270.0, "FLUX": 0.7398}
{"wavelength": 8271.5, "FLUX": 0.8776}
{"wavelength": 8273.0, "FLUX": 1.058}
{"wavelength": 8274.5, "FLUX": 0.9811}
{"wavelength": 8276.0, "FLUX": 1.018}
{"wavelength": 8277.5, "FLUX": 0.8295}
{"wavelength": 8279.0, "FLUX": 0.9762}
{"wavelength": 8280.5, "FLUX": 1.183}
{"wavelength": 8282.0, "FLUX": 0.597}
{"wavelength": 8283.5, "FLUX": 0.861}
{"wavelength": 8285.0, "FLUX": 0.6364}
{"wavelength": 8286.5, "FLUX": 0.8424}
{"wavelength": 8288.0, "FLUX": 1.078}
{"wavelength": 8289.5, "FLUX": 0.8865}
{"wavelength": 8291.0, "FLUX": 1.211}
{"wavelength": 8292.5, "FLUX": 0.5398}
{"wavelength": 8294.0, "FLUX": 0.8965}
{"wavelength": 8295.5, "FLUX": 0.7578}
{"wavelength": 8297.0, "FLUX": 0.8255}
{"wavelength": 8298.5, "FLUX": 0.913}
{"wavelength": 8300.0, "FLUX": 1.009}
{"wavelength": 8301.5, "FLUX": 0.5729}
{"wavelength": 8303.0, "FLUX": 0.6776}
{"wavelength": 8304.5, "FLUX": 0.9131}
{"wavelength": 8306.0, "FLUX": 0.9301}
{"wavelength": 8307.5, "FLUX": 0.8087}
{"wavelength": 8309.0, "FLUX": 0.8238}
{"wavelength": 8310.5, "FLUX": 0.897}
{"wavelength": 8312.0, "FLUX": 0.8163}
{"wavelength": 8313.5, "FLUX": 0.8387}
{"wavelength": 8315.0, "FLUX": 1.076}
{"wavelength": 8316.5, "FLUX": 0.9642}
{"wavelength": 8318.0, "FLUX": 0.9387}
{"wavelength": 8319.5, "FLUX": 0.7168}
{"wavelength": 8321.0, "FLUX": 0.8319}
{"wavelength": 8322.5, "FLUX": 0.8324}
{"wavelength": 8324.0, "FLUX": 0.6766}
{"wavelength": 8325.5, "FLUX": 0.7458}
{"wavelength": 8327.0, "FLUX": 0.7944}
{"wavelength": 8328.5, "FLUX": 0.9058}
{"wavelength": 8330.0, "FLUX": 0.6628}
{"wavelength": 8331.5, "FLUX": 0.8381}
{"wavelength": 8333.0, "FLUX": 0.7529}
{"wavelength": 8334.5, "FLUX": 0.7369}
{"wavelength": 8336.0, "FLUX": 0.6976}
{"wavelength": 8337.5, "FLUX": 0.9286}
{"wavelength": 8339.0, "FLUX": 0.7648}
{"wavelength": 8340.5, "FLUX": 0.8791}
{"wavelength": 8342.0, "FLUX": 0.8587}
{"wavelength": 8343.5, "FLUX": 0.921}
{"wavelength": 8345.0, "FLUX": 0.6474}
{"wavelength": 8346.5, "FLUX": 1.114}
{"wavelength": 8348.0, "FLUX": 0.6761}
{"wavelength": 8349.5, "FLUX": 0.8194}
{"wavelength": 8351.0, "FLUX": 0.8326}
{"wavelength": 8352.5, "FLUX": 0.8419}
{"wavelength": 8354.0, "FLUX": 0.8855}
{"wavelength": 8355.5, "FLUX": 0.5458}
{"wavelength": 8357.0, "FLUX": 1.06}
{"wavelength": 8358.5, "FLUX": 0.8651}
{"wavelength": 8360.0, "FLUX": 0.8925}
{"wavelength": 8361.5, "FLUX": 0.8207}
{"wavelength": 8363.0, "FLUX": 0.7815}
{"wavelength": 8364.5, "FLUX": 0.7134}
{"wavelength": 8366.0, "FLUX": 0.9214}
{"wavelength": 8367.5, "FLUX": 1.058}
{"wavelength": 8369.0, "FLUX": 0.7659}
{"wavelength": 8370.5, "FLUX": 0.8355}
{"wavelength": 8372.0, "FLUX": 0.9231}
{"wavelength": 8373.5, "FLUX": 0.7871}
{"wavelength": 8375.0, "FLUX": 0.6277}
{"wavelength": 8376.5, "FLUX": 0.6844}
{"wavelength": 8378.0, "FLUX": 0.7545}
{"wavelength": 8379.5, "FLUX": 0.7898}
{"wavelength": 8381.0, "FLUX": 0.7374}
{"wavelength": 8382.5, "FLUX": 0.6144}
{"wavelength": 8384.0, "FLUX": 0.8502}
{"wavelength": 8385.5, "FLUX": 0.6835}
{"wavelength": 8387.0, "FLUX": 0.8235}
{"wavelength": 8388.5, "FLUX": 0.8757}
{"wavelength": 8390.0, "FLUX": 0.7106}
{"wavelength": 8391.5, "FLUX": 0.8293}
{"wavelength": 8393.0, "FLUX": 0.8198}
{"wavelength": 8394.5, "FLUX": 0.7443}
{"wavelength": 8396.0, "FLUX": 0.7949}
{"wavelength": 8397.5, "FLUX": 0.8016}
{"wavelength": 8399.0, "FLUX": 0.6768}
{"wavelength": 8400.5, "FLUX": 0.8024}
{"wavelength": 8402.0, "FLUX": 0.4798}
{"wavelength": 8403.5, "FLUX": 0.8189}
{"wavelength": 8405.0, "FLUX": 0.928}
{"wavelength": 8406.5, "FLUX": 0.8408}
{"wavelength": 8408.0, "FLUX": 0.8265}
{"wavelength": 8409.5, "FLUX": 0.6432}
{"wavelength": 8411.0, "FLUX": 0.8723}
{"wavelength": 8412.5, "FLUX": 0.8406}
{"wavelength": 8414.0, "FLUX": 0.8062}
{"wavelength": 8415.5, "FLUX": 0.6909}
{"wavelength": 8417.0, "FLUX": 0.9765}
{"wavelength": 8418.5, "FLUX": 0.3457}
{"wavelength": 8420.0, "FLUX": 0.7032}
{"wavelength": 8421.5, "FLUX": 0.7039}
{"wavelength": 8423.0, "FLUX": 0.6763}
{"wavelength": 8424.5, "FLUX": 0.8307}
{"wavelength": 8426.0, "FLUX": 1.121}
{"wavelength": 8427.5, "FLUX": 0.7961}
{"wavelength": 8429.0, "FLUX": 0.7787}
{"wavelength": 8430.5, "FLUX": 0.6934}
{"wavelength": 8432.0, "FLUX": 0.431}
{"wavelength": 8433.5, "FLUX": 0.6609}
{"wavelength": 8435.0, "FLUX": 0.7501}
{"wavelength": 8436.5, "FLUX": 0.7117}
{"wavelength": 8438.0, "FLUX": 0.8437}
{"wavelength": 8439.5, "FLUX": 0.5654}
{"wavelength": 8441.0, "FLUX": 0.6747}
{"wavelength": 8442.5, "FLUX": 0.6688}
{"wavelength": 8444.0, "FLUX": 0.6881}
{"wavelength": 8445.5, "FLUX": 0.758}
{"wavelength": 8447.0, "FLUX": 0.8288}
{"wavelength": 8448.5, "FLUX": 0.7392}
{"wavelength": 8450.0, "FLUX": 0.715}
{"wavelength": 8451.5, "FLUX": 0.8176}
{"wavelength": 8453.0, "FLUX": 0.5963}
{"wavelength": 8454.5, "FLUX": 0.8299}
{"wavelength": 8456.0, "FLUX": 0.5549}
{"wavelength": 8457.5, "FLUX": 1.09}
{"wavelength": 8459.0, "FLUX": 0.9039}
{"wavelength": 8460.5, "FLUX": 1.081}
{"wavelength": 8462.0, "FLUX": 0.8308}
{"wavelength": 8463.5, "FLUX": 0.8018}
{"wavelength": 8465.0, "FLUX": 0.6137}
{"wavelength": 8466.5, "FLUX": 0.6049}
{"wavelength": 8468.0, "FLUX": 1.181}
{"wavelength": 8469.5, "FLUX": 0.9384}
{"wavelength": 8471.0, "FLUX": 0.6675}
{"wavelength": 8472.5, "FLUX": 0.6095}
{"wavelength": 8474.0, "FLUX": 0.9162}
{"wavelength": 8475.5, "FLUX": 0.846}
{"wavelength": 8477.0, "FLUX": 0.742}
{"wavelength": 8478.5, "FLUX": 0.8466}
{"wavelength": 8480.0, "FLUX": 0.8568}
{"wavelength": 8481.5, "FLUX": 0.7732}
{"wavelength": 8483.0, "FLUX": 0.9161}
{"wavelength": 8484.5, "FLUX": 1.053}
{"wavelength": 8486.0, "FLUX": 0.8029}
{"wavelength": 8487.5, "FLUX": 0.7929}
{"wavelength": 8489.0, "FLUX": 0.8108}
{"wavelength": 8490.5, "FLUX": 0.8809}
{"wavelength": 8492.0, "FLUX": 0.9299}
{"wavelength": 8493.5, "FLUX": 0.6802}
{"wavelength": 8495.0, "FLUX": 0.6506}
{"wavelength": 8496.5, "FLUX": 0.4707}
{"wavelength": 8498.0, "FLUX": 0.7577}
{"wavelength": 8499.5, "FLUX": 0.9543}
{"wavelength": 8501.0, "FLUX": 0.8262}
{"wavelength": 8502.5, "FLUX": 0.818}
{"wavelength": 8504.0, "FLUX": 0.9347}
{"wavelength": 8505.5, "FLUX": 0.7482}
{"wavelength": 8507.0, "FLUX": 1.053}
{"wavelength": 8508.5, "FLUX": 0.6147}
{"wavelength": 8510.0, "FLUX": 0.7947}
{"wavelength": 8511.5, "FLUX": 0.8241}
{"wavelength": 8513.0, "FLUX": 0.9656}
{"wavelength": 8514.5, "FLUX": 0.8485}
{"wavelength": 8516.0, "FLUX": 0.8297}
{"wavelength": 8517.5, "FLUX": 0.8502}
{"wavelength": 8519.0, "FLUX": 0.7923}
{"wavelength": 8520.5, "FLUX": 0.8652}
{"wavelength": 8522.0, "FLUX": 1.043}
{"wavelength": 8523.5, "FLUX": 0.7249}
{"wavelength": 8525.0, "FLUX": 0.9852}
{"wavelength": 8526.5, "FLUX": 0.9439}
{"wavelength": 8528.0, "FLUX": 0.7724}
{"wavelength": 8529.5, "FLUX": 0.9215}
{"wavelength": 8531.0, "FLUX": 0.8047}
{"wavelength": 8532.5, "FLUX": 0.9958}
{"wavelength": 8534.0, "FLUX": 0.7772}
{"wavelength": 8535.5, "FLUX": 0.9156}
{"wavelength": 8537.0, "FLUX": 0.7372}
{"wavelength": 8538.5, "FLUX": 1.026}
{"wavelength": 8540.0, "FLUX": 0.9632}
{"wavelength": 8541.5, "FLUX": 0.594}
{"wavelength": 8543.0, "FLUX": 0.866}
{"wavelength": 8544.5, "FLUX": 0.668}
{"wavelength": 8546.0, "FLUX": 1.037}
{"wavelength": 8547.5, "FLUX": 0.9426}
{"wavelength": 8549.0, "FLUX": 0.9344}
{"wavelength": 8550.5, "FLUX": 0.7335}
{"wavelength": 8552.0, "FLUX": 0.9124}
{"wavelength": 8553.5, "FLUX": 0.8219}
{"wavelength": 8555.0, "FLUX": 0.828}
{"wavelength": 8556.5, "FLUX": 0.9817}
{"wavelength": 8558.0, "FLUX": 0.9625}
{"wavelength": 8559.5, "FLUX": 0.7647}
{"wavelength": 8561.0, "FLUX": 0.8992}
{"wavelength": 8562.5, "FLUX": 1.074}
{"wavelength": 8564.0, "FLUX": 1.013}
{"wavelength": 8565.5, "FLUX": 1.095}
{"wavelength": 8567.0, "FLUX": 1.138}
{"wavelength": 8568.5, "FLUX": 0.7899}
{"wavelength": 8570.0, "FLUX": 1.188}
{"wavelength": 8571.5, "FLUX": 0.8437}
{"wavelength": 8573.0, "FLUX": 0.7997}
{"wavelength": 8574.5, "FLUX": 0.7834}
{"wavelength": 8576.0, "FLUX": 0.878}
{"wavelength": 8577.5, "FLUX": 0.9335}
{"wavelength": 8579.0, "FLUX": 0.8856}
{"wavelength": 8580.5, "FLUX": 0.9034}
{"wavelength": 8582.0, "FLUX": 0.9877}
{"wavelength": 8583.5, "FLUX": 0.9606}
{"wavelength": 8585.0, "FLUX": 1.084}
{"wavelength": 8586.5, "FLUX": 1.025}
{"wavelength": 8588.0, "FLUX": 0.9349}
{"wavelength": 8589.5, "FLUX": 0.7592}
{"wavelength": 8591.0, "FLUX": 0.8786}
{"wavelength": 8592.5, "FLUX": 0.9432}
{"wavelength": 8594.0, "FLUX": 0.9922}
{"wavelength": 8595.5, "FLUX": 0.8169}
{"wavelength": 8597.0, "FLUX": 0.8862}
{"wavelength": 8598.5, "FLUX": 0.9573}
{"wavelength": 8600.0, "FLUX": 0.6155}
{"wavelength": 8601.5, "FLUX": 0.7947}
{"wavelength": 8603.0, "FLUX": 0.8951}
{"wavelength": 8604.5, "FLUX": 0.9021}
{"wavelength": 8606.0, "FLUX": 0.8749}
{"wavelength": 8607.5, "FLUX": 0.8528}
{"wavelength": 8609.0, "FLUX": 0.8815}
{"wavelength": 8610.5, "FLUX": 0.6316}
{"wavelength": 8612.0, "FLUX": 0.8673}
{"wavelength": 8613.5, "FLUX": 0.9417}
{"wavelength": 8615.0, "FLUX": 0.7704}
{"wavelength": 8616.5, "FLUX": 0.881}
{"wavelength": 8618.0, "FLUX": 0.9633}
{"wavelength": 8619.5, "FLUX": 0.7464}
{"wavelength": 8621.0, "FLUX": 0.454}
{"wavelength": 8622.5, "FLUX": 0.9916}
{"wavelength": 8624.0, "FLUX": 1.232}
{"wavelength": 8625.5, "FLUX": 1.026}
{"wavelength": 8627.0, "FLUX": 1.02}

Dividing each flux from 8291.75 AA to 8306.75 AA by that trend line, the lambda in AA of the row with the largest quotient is 8300.0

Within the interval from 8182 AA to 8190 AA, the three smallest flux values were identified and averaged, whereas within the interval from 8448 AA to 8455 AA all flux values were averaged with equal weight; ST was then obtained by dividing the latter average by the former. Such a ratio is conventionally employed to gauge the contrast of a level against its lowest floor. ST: 0.97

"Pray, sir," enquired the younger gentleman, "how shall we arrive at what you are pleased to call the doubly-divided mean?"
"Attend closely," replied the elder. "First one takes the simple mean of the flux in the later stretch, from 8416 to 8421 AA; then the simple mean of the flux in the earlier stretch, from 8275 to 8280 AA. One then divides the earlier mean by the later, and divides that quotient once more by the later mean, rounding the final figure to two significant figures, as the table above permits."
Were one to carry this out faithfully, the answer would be 2.1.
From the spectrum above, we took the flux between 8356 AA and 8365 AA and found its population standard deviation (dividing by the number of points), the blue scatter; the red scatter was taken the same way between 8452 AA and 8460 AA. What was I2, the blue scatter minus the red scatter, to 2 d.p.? -0.09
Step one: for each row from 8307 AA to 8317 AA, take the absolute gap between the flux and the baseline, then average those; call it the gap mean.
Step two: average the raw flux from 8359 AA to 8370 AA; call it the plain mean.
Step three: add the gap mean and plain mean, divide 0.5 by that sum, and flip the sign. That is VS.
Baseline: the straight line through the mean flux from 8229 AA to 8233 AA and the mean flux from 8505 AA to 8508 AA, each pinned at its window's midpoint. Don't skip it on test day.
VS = -0.542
